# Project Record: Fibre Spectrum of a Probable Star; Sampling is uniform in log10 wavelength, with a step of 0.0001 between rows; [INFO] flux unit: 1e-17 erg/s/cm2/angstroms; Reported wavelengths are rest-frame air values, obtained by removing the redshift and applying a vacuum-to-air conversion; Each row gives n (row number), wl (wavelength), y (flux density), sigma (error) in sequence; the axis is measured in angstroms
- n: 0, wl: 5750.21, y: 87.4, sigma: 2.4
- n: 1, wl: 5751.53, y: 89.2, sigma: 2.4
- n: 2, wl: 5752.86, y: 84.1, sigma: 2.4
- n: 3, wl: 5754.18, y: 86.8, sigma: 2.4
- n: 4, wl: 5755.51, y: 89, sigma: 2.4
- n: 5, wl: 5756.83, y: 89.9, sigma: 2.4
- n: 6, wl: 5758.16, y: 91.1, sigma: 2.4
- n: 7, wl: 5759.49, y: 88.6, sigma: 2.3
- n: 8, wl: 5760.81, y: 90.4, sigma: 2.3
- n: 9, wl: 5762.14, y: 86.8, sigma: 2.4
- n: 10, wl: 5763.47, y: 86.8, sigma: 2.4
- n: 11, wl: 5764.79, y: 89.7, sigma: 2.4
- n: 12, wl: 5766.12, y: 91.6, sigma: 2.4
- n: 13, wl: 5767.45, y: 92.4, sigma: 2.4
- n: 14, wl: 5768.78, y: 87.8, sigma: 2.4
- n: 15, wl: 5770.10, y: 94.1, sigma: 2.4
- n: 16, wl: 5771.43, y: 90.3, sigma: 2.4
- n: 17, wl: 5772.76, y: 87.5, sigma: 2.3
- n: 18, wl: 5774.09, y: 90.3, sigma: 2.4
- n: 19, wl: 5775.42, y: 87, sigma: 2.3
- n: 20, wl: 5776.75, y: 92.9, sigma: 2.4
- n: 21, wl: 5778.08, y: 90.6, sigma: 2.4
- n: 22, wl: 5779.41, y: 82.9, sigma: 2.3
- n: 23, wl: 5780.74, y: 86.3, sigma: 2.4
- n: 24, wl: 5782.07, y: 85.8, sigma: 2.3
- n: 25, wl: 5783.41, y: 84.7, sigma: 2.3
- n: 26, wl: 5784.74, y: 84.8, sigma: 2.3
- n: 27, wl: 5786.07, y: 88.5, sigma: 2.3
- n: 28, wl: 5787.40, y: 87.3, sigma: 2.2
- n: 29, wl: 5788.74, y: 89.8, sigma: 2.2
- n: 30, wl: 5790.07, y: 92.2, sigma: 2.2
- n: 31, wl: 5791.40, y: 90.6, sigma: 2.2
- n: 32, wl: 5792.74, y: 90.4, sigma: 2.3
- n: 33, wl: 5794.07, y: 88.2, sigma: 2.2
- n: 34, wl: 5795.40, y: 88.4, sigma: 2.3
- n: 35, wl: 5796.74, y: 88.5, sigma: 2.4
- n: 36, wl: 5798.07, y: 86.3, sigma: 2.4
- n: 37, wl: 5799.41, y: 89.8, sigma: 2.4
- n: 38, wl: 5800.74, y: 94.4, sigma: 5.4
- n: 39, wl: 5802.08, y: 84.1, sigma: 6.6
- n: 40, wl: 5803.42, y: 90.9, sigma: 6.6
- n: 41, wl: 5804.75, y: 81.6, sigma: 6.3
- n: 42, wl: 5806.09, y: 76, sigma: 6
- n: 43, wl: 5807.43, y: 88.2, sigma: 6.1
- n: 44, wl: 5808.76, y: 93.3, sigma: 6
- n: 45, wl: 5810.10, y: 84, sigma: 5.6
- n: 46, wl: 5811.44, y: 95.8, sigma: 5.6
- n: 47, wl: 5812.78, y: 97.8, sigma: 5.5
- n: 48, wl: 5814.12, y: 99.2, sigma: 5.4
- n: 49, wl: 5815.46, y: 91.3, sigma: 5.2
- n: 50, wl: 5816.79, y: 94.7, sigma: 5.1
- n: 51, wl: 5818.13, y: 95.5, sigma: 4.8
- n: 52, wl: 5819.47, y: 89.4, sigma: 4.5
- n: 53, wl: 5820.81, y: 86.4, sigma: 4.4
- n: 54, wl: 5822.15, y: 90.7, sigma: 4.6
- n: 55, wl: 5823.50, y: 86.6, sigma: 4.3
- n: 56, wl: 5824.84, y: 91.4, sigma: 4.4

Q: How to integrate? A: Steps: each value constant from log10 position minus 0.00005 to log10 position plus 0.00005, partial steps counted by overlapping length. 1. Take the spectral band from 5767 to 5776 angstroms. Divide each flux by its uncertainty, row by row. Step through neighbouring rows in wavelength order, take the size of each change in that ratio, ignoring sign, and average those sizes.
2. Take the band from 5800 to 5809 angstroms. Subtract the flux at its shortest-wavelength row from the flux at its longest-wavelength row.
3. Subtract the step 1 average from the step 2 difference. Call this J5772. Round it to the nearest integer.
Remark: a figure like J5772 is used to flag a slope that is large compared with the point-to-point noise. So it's -2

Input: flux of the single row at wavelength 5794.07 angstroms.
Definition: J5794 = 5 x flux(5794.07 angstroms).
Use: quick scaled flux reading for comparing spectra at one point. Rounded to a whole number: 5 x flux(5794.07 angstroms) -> 441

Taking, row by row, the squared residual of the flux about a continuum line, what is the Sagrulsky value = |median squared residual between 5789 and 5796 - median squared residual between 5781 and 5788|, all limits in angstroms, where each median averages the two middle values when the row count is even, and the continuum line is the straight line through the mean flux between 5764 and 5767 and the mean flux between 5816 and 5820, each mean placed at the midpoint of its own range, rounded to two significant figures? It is 30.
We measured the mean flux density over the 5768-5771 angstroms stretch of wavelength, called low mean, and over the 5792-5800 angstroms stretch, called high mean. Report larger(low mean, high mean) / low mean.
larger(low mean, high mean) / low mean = 1.00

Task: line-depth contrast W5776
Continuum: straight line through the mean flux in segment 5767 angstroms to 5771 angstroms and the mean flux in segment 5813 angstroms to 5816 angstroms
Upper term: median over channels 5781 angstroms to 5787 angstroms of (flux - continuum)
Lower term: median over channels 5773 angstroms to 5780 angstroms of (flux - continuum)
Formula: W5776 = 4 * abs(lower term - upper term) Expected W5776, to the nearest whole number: 23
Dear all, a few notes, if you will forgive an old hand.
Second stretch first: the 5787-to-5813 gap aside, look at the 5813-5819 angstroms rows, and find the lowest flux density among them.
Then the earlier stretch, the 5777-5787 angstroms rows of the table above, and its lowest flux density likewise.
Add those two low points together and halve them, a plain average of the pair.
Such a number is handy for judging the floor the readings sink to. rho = 87.1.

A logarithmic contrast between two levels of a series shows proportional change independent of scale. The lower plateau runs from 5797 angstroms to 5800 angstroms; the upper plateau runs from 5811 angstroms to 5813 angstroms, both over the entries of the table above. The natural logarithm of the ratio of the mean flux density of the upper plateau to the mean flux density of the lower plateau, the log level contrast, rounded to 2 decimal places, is 0.09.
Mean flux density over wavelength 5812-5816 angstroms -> 96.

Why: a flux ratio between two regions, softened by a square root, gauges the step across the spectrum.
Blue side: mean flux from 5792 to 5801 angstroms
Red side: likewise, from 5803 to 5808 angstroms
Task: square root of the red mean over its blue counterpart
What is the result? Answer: 0.97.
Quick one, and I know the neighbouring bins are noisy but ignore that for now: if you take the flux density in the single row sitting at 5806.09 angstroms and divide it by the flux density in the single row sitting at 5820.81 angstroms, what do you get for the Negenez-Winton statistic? 0.88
